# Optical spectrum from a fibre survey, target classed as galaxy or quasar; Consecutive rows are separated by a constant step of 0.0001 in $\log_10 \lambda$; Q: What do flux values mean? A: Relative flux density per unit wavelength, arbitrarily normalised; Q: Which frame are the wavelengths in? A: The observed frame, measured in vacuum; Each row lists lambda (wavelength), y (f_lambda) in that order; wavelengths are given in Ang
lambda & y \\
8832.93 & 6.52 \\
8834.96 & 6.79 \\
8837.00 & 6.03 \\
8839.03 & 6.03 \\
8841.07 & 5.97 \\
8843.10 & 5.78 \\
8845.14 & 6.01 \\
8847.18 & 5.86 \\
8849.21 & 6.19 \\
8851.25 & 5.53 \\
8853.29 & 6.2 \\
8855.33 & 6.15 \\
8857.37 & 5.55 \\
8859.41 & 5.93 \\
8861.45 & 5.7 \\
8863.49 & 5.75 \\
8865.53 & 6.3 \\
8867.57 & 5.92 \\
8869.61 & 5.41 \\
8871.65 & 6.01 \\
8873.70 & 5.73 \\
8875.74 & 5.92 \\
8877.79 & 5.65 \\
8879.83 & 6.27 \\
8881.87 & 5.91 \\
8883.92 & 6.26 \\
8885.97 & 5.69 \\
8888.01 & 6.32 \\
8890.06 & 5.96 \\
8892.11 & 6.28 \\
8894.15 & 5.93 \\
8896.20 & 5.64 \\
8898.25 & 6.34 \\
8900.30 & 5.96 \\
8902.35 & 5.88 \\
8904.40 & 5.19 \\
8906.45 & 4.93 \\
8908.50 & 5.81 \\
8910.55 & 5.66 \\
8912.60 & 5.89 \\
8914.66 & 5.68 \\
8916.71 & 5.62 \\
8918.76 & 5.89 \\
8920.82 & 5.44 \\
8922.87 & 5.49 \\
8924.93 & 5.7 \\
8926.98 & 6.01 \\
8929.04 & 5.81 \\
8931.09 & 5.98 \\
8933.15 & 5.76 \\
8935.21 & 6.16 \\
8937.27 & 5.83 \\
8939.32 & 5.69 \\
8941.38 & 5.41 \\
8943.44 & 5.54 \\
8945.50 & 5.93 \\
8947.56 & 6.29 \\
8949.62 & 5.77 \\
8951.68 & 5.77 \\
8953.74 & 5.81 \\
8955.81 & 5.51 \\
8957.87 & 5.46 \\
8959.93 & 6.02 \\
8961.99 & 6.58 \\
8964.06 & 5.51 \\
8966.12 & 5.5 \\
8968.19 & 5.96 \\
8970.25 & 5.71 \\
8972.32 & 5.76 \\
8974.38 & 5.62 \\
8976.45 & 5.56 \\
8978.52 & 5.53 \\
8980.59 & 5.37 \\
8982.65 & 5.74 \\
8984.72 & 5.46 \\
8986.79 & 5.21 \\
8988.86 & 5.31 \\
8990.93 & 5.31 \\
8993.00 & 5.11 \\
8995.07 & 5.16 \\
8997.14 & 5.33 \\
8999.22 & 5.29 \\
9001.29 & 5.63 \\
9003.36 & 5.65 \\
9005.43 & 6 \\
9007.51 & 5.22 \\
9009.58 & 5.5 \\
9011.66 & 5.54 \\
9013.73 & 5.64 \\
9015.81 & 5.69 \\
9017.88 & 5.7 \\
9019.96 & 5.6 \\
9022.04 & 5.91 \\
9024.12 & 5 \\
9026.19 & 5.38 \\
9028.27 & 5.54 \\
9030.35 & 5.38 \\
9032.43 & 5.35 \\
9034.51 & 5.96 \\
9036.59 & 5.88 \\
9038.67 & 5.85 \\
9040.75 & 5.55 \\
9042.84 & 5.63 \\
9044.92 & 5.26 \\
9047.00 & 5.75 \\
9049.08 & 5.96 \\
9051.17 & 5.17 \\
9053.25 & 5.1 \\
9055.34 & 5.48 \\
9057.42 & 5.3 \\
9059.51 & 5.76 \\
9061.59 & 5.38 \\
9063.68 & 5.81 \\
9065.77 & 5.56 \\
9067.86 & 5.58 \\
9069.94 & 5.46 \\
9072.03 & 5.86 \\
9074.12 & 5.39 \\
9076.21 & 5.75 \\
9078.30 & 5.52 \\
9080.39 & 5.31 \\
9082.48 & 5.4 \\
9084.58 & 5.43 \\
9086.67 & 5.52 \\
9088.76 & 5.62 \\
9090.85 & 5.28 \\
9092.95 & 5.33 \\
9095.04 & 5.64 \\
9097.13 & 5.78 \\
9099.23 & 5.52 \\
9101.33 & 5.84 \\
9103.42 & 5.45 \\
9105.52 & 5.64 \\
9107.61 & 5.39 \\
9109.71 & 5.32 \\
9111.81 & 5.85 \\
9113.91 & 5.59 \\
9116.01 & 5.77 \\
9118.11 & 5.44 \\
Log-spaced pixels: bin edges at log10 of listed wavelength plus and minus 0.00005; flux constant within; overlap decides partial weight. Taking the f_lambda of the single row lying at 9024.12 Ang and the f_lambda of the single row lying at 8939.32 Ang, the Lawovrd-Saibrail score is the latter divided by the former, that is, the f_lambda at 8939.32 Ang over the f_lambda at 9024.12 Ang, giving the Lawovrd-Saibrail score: 1.14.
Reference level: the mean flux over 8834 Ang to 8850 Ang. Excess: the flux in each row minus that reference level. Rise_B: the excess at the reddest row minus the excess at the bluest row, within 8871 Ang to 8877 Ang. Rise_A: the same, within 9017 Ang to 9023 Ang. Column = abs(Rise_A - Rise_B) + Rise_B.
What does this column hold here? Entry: 0.21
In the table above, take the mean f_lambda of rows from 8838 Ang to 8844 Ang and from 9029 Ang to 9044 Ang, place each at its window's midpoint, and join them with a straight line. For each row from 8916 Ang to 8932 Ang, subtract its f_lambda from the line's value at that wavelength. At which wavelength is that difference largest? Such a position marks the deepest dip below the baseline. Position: 8920.82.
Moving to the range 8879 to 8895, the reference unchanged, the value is 8885.97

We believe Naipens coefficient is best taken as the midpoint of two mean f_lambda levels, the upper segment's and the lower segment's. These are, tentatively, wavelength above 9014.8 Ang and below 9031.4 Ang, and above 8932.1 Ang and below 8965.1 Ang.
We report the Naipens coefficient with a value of 5.67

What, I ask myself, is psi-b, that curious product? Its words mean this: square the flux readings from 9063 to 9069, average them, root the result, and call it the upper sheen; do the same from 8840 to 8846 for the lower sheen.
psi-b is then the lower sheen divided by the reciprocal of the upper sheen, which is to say 33.5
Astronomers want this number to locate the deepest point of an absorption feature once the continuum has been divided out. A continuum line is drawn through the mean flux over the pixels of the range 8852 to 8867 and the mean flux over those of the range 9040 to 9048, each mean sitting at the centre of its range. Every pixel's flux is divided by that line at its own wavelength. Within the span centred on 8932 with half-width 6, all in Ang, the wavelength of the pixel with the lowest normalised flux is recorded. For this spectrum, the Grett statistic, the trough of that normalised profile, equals 8933.15 Ang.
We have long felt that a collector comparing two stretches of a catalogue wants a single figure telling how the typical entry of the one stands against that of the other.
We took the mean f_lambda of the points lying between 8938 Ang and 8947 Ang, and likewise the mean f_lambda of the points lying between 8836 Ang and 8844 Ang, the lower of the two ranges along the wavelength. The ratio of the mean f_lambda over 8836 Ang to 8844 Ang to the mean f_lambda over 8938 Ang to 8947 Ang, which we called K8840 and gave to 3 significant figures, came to 1.05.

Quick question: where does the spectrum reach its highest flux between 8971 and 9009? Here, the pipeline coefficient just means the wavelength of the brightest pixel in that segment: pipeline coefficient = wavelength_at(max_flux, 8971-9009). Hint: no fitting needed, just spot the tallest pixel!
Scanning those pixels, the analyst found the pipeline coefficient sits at 9005.43 Ang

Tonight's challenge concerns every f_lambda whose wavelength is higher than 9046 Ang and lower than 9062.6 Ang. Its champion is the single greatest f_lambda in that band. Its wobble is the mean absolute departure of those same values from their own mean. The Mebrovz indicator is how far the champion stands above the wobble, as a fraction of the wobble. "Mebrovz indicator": 23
